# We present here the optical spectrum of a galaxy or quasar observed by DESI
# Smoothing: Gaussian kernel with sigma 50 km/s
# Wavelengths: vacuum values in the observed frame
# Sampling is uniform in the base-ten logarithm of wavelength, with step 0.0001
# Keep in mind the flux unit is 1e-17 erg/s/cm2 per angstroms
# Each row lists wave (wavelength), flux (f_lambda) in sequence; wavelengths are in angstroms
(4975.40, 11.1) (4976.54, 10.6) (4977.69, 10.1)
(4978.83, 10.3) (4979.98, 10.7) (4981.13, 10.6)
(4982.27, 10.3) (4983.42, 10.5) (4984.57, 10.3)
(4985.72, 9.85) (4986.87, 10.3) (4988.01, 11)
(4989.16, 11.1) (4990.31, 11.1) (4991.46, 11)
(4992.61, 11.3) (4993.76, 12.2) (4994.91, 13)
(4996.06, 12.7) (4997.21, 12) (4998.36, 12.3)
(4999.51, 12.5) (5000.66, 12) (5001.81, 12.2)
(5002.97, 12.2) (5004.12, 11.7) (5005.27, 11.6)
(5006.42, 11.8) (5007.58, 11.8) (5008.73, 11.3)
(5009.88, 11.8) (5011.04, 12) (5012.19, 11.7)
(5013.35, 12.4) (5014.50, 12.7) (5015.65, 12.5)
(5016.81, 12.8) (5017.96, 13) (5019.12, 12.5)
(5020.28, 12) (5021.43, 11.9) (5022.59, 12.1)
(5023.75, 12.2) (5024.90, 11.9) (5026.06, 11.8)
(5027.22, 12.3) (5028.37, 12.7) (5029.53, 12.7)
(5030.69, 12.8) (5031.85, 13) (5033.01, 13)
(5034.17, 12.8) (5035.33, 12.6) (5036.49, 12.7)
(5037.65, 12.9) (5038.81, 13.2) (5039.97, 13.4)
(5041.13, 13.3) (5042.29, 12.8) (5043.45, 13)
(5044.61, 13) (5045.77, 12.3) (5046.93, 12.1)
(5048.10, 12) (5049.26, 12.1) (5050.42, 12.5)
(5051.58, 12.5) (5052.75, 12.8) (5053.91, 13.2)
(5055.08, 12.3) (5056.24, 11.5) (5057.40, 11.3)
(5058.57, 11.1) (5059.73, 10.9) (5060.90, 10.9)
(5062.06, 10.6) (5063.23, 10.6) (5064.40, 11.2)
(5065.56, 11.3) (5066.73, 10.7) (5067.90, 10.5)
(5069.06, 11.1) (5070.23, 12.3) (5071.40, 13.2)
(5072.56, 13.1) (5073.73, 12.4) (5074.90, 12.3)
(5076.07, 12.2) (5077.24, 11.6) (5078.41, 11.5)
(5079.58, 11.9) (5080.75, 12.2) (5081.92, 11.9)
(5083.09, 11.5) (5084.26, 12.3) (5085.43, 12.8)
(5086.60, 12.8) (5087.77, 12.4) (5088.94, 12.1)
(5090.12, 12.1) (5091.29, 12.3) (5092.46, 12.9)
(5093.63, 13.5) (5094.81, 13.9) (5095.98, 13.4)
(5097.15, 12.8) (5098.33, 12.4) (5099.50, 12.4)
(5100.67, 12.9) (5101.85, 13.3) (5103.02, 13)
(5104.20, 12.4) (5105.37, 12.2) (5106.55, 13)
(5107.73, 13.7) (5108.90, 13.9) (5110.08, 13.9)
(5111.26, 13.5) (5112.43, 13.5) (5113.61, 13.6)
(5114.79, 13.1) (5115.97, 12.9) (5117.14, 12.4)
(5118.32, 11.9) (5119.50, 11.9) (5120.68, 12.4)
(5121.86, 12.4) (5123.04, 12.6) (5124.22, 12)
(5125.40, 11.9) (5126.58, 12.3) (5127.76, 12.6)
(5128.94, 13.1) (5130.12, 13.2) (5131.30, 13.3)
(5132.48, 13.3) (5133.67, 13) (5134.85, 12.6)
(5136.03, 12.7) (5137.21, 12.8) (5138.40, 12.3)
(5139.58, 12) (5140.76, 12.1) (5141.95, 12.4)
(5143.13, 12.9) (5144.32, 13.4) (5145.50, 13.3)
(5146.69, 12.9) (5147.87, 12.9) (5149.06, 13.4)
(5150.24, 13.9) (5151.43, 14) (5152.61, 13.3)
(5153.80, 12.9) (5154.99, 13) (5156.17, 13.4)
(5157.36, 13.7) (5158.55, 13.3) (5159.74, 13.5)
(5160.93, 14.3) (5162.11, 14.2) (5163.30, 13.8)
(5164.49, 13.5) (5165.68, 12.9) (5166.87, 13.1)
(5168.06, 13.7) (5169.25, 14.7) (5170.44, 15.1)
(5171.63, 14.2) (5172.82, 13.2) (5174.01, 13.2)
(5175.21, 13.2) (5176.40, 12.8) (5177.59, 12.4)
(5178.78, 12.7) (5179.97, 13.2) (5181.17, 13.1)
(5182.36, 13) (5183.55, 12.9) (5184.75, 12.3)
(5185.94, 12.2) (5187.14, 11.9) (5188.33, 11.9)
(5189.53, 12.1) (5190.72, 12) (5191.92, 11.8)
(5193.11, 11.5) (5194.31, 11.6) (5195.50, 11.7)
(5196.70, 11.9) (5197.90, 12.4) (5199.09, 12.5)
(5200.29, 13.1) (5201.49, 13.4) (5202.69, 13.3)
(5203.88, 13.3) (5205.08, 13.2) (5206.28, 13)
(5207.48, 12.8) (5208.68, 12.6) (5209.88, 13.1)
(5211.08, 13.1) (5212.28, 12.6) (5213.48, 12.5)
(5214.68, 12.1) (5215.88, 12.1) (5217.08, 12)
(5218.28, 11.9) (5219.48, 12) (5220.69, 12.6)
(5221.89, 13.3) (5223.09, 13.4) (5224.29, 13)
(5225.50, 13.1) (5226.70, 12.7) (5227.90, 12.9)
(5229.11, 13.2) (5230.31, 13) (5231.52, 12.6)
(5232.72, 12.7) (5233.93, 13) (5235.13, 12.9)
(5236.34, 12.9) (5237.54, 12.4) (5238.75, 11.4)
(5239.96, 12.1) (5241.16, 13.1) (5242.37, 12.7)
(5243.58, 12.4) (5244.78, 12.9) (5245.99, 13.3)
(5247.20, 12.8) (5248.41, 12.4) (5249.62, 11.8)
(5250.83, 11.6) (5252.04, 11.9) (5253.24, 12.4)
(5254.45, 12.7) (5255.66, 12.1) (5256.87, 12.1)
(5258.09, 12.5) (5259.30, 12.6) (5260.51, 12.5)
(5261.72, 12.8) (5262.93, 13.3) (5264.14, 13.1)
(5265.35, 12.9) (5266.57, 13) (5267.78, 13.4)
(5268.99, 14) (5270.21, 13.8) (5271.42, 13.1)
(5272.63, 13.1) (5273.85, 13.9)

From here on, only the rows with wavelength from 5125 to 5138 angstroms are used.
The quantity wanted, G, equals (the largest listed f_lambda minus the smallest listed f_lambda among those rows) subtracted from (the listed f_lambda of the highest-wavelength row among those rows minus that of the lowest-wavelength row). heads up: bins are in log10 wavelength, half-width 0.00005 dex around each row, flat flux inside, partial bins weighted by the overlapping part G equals -0.5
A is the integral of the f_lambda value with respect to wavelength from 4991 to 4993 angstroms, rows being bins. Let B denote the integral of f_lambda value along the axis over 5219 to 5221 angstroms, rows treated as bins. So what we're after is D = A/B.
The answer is 0.9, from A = 22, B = 24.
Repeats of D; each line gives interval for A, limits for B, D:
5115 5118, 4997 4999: 1.6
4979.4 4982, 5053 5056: 0.7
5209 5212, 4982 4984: 1.9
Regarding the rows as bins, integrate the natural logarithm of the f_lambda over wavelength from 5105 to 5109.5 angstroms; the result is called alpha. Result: 11.6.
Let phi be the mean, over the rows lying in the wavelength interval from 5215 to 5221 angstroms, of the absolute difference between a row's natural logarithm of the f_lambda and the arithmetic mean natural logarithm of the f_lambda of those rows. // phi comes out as 0.016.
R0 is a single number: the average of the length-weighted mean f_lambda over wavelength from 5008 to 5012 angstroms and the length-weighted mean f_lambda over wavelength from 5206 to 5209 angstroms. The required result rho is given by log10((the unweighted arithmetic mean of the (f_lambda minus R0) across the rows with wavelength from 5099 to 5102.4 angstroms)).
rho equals -0.212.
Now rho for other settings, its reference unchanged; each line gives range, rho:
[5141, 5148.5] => -0.146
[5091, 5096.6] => -0.024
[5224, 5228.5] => -0.173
